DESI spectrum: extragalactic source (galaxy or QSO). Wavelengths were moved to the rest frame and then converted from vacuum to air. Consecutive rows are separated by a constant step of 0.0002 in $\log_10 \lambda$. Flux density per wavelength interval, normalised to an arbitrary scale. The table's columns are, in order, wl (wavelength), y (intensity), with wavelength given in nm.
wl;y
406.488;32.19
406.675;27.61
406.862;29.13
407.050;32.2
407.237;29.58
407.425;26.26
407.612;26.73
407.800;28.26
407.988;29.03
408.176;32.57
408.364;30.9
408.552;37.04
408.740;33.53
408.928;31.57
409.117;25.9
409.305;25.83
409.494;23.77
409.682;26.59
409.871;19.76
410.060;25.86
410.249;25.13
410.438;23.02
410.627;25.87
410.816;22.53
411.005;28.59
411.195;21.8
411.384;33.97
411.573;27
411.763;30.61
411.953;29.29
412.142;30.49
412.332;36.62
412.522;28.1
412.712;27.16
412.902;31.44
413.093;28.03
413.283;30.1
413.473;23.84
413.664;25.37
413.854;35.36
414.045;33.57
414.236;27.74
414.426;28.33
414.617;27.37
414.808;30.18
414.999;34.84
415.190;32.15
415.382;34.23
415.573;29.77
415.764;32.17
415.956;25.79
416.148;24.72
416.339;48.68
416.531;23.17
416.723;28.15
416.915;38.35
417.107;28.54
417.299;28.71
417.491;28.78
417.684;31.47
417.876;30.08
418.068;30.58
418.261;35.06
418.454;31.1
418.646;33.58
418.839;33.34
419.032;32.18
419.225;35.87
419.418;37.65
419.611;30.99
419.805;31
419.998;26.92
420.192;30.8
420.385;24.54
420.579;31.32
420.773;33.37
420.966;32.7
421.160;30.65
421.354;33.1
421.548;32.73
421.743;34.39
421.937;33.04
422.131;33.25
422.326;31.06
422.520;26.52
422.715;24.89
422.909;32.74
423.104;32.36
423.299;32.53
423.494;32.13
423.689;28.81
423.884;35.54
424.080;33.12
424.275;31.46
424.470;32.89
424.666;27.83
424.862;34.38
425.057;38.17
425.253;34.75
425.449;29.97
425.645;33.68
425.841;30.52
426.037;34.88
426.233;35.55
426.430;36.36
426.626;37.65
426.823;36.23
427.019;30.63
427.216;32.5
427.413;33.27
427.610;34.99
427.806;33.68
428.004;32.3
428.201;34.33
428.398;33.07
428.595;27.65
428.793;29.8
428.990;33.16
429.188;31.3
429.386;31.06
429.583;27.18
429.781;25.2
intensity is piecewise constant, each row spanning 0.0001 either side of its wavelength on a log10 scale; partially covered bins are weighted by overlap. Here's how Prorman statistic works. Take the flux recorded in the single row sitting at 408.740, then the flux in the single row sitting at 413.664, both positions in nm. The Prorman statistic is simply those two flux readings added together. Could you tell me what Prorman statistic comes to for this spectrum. 59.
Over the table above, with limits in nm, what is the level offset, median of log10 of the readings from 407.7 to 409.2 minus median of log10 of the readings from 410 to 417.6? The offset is 0.039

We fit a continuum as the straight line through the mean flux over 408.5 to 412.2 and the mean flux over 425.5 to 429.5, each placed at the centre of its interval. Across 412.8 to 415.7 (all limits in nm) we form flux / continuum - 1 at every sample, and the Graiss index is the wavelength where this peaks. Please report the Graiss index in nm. 413.854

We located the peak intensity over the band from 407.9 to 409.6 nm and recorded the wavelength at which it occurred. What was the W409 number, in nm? 408.552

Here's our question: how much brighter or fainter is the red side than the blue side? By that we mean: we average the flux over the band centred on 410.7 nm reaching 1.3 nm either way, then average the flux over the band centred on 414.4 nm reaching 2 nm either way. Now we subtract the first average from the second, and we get 4.4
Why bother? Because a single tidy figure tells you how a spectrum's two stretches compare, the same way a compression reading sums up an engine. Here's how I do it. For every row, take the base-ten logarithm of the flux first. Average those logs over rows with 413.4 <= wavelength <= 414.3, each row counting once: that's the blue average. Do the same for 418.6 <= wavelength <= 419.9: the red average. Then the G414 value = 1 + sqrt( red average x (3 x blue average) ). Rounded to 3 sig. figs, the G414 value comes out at 3.58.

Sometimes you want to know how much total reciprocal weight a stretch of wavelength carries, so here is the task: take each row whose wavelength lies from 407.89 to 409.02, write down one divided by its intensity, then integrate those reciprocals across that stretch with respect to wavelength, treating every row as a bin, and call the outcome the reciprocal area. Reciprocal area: 0.035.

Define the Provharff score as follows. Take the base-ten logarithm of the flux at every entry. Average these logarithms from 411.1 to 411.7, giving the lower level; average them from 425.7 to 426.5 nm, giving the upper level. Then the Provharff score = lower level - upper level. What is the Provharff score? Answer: -0.10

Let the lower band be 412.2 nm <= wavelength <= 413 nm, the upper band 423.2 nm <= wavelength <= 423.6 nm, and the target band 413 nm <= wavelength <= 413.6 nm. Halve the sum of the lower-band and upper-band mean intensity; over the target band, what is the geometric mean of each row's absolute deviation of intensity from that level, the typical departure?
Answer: 3.4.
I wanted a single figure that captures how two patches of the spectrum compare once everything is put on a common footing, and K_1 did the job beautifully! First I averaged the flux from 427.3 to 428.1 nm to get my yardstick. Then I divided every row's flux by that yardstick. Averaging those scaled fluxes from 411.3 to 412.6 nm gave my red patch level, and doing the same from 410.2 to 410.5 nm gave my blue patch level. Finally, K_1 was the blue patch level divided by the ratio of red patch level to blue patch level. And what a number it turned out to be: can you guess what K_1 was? 0.56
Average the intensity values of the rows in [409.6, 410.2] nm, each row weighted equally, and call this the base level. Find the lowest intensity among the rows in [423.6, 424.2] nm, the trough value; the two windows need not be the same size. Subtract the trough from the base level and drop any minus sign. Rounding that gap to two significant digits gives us 4.7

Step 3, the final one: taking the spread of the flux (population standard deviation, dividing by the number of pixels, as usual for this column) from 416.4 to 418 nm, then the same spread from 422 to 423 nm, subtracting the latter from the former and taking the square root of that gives 0.77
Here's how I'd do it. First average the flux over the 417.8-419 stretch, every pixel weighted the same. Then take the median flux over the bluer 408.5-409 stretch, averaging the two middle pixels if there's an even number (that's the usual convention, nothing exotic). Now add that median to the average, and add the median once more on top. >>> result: 99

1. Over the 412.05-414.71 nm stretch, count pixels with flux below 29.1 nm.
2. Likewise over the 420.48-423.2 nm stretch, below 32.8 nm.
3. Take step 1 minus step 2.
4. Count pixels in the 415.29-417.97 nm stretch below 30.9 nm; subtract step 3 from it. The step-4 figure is 10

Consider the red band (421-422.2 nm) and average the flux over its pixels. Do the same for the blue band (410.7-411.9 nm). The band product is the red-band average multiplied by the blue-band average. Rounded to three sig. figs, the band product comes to 901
